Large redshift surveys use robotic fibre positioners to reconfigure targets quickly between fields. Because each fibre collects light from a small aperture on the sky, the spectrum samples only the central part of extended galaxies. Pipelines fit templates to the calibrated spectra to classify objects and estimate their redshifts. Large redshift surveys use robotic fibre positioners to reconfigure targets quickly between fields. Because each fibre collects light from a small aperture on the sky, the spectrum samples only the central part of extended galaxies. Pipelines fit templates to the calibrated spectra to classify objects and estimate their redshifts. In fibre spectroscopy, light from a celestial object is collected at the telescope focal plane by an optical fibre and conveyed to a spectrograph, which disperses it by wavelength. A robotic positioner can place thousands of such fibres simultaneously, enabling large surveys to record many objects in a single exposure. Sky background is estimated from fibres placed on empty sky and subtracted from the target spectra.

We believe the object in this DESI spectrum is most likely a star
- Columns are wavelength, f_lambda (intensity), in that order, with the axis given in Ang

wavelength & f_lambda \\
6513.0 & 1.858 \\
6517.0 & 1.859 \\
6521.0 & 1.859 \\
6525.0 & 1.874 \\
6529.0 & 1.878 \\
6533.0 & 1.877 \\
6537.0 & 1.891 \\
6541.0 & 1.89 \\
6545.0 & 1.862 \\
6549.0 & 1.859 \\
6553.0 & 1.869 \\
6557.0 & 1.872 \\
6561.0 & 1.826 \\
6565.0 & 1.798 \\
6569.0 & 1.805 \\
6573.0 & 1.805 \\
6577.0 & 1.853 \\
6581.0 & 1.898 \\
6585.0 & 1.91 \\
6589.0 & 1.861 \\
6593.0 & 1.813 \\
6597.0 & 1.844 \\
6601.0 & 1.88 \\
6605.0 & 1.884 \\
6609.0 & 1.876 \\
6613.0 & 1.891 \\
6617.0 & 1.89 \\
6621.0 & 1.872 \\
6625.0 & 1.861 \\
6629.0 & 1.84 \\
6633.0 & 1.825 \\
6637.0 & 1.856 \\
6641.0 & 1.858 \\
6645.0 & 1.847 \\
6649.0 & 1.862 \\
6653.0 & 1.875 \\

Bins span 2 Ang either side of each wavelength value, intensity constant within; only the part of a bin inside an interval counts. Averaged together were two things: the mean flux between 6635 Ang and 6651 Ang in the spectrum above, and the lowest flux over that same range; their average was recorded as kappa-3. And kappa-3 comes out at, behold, 1.85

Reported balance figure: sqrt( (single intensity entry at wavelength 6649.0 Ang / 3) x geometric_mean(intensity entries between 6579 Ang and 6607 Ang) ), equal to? 1.077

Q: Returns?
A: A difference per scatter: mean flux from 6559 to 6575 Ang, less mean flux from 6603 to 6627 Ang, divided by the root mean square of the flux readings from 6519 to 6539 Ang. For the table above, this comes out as -0.038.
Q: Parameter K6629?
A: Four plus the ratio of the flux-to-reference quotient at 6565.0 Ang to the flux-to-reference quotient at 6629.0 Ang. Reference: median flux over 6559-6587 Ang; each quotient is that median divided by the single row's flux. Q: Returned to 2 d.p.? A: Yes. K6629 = 5.02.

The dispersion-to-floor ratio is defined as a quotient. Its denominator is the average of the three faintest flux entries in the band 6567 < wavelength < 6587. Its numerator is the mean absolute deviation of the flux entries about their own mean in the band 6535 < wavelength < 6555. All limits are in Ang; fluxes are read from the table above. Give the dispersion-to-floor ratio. 0.0072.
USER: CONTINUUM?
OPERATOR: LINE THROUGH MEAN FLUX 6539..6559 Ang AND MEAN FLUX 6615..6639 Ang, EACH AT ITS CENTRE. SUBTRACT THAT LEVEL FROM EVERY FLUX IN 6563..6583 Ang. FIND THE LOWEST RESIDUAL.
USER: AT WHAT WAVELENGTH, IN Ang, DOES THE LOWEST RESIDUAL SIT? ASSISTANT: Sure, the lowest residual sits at 6565.0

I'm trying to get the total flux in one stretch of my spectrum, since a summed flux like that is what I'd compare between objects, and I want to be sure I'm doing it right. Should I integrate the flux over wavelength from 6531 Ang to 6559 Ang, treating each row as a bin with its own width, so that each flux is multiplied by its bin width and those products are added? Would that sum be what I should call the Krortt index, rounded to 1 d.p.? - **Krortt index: 52.5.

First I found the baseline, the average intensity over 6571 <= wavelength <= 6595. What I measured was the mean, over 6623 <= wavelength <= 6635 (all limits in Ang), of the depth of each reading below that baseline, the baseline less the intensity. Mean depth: 0.015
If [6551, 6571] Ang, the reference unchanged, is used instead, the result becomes 0.023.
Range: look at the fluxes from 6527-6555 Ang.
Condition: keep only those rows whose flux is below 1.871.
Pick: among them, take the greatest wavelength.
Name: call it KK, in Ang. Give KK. 6553.0 Ang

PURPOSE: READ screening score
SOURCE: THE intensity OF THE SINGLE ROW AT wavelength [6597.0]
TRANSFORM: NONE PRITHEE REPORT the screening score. 1.844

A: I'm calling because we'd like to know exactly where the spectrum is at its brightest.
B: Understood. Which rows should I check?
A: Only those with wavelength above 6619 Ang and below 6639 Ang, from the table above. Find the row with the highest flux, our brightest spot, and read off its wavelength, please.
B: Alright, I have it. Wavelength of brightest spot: 6621.0 Ang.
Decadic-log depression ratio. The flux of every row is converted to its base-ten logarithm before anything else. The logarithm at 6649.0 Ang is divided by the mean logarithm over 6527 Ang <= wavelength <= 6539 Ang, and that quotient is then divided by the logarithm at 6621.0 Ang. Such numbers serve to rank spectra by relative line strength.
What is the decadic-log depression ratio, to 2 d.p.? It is 3.61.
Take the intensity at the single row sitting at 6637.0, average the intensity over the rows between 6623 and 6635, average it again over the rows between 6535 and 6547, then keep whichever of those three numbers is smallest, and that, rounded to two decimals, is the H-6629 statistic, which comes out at 1.84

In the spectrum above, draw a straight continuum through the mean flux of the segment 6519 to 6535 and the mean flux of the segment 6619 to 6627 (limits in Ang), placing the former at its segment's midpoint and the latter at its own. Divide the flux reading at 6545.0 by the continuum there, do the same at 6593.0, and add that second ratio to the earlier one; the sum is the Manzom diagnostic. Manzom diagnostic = 1.97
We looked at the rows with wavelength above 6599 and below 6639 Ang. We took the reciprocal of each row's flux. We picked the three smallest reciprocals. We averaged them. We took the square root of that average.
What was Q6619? 0.728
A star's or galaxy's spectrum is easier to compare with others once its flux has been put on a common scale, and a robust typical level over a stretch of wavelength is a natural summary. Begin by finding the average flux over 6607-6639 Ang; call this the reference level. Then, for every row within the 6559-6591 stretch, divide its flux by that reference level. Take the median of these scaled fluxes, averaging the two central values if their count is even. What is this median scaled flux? 0.99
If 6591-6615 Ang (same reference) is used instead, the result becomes 1.01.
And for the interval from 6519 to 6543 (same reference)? 1.01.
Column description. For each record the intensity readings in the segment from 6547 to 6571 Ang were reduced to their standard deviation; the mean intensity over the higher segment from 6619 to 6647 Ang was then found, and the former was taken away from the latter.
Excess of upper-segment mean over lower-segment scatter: 1.82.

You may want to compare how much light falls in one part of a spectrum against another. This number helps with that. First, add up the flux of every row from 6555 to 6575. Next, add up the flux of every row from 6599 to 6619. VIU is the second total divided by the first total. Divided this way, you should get 1.03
